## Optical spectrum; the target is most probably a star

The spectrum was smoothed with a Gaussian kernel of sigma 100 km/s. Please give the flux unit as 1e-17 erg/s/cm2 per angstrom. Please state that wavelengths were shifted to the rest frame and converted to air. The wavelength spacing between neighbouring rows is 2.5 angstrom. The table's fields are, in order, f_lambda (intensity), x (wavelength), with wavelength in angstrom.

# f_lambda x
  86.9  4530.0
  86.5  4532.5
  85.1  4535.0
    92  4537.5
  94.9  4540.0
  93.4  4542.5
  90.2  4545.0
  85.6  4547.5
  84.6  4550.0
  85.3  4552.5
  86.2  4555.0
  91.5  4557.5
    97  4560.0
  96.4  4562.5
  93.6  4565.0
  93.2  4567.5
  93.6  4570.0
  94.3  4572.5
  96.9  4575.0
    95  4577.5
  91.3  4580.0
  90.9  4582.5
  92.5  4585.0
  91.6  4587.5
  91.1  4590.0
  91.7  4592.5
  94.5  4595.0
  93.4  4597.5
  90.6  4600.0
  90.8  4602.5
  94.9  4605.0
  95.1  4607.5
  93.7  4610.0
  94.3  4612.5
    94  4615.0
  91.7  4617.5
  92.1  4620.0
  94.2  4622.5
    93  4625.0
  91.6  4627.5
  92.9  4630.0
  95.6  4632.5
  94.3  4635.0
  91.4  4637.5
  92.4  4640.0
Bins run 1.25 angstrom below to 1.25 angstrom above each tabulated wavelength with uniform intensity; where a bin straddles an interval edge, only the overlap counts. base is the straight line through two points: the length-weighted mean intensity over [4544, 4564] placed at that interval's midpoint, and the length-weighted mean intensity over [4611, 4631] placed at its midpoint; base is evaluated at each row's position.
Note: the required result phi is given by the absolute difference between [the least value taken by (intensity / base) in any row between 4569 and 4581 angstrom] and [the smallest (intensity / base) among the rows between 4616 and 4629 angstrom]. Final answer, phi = 0.022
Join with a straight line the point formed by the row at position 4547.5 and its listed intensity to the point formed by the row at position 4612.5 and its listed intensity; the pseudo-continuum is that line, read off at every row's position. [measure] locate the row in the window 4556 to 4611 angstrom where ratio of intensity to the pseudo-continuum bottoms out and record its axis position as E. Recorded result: 4602.5 angstrom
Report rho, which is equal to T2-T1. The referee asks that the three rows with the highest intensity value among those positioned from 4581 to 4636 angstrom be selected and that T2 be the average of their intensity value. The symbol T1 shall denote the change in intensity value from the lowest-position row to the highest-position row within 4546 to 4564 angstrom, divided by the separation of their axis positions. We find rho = 94.5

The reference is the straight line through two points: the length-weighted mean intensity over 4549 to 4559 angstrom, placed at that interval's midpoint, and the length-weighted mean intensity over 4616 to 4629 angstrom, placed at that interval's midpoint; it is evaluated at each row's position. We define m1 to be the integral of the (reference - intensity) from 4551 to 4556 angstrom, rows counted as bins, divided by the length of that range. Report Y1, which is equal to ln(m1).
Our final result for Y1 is 0.4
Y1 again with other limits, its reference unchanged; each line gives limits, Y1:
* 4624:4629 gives -0.6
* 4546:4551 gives 0.3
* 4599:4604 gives -6.3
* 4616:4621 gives -1.4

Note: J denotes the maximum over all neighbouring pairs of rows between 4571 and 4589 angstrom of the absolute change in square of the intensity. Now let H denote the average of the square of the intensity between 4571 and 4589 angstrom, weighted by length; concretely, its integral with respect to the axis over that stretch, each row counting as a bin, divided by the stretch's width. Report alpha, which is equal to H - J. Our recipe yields 7999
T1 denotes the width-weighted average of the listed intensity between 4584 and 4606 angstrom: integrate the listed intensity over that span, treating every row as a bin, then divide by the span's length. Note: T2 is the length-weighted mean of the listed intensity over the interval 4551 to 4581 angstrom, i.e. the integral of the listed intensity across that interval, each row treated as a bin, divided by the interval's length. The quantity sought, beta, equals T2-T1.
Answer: 0.5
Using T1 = 92.3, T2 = 92.8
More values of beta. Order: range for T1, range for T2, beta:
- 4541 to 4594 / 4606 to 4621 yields 1.8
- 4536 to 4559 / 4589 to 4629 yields 3.6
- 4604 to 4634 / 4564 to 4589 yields -0.3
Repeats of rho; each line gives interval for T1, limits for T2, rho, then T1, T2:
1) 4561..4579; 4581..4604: 93.6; -0.093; 93.5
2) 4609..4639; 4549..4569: 95.8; -0.084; 95.7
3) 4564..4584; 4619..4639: 94.9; -0.154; 94.7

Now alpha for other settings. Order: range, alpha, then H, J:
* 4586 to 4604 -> 7946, 8467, 521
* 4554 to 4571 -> 7653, 8690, 1037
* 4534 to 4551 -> 6810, 8032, 1222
